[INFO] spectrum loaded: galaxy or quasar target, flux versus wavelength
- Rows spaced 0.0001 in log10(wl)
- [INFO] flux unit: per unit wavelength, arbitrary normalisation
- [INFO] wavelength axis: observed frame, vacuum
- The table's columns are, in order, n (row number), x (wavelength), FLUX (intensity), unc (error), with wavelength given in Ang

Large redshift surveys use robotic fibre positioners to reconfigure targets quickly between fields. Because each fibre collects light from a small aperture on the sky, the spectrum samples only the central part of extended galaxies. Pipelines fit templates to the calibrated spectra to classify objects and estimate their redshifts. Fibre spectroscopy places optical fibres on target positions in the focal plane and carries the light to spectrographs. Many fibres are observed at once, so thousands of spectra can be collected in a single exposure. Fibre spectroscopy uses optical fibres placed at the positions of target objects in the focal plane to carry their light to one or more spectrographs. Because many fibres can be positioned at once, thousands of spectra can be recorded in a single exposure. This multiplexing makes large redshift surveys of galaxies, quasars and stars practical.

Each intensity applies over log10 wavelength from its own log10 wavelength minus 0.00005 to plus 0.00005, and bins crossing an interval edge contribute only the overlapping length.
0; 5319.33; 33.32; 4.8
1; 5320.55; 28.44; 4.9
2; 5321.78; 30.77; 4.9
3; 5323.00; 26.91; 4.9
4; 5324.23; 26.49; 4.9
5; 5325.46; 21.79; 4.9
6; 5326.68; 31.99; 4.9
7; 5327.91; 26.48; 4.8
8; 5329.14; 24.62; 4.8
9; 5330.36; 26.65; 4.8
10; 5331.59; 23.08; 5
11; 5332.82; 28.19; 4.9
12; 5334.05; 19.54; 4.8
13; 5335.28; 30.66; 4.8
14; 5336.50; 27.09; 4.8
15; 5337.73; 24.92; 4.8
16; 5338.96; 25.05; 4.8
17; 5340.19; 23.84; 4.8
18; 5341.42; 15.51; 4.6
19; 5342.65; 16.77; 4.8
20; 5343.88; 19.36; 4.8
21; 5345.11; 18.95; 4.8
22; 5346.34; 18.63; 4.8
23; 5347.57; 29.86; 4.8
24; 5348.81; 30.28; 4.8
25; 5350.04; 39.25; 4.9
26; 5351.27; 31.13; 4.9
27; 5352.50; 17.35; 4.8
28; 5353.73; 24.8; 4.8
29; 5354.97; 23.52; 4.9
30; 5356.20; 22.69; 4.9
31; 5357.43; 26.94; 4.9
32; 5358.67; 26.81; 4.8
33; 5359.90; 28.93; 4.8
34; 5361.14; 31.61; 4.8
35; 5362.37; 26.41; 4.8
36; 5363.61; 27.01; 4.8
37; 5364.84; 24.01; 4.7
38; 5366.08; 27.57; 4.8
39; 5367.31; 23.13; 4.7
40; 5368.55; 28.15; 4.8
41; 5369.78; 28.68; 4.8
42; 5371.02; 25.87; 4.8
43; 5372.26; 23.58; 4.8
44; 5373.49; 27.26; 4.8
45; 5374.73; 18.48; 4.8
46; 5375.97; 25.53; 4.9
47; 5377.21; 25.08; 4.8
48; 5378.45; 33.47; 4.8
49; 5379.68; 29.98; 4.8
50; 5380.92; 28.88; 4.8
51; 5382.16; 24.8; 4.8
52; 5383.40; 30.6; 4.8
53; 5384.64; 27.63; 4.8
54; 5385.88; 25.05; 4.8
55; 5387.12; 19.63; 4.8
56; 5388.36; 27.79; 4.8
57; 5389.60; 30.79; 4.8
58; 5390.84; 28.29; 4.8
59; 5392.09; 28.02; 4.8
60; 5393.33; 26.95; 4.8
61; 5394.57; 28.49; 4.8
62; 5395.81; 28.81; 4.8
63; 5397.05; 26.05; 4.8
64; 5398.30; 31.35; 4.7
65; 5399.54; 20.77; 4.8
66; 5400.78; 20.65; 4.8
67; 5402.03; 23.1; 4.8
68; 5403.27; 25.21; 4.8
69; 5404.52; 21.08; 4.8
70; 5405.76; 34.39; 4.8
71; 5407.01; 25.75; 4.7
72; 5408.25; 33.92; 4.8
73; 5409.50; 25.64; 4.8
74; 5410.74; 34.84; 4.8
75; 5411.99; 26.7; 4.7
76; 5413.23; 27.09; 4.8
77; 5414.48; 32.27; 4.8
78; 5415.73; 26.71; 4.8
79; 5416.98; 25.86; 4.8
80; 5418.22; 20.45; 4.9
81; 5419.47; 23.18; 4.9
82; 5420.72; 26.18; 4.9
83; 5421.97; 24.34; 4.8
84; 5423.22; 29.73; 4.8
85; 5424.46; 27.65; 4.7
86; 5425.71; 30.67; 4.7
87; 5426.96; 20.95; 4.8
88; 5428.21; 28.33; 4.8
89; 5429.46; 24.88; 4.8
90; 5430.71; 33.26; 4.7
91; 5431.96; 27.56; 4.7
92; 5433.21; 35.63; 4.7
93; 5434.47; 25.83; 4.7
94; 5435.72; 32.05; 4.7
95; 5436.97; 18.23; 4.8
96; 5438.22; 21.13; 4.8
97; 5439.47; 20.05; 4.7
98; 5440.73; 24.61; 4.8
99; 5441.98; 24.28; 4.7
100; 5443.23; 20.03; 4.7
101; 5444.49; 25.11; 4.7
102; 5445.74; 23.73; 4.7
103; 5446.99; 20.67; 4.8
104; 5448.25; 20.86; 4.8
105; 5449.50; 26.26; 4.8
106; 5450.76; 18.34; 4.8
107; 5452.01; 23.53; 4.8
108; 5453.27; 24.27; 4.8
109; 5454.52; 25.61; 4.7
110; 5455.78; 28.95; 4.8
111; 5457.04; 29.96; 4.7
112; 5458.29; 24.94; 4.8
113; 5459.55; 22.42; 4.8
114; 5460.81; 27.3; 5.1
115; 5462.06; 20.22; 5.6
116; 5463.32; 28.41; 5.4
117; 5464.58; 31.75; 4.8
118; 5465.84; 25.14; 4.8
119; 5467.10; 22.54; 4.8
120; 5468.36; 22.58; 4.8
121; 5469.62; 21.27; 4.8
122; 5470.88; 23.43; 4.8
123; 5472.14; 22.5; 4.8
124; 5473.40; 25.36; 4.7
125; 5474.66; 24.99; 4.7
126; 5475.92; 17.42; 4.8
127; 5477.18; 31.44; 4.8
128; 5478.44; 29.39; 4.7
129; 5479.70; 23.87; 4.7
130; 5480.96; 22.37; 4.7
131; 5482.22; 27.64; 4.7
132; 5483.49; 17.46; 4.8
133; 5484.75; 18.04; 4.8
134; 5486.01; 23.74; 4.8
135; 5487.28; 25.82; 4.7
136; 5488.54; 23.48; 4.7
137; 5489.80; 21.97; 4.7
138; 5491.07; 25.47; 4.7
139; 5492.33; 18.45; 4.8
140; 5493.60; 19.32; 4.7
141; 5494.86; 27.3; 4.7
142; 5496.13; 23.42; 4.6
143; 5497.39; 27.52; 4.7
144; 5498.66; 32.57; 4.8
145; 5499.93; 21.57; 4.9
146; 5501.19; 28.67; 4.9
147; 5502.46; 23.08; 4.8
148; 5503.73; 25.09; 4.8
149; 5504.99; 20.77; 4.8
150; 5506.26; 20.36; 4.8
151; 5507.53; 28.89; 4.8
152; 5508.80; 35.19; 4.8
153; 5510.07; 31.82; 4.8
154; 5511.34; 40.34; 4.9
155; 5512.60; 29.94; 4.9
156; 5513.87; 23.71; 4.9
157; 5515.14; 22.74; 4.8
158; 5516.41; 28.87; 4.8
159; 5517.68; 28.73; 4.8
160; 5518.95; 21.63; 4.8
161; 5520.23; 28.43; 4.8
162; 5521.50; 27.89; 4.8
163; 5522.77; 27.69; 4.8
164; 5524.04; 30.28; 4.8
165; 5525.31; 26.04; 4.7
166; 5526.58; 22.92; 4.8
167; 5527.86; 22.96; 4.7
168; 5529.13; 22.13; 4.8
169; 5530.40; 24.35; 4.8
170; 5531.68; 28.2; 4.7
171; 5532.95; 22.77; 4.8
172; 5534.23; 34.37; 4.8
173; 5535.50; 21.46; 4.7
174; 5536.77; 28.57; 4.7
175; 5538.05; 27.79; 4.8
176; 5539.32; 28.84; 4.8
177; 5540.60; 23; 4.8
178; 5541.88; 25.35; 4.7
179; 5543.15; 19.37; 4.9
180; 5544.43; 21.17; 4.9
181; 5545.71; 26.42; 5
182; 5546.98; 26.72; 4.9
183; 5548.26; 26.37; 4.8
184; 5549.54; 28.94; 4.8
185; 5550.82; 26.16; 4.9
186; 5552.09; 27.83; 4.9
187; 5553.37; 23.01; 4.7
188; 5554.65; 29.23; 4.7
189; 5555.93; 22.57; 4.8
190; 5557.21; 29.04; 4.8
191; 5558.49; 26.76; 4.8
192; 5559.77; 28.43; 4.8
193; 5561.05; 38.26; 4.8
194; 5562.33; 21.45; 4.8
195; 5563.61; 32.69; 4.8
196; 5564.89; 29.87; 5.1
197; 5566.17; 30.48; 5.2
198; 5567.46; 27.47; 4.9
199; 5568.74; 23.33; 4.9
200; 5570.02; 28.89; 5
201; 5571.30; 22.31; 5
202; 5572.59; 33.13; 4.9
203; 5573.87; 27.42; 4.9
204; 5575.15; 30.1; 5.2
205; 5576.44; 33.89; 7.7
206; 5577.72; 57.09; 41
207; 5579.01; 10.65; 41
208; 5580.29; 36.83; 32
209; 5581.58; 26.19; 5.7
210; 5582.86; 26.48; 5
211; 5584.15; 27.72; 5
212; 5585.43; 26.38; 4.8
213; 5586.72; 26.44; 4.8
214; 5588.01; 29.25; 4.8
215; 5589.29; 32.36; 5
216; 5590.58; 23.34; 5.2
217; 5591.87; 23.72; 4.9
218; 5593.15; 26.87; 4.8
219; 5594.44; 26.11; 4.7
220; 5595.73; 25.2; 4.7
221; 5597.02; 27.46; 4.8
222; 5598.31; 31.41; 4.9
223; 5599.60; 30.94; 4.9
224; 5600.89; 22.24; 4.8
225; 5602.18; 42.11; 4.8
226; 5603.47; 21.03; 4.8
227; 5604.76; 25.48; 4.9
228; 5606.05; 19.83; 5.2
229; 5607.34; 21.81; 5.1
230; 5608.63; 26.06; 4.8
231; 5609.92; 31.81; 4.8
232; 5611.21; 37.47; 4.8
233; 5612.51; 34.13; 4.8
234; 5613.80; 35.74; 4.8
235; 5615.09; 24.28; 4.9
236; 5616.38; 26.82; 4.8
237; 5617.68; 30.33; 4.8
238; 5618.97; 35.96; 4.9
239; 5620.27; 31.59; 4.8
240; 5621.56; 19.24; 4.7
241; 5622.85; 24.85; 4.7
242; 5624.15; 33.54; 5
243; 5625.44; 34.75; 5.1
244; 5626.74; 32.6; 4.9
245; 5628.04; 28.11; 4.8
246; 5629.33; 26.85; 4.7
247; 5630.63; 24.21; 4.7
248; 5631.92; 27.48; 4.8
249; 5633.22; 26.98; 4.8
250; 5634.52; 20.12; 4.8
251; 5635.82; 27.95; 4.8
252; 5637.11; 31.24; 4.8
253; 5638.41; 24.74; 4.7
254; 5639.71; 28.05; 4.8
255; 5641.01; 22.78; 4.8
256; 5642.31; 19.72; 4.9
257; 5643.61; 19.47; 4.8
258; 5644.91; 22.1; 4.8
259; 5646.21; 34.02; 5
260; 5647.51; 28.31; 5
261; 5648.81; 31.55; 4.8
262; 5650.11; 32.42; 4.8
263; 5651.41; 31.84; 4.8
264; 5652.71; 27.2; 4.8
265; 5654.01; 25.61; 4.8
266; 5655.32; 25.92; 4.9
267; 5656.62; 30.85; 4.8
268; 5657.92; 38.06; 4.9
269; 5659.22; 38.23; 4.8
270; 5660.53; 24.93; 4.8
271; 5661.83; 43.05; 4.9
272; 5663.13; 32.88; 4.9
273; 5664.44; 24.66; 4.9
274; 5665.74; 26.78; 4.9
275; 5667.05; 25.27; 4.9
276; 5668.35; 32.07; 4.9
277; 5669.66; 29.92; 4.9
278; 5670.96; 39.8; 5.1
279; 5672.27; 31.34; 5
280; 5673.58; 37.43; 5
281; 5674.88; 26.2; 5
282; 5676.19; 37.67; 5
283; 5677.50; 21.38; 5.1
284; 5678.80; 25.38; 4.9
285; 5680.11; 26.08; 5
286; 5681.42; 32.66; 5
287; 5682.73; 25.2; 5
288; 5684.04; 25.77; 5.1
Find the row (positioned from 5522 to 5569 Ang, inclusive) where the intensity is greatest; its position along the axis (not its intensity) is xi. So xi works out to 5561.05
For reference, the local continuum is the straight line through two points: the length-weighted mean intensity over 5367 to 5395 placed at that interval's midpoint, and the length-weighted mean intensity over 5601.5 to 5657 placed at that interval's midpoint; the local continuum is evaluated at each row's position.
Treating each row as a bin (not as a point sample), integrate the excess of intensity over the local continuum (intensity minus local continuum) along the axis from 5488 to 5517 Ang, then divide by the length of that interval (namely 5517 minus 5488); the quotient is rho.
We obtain -1.3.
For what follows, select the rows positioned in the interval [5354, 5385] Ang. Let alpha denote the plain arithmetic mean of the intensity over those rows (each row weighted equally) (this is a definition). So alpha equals 27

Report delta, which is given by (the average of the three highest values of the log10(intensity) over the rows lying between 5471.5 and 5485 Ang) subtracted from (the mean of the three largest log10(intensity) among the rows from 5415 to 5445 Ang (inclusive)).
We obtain 0.057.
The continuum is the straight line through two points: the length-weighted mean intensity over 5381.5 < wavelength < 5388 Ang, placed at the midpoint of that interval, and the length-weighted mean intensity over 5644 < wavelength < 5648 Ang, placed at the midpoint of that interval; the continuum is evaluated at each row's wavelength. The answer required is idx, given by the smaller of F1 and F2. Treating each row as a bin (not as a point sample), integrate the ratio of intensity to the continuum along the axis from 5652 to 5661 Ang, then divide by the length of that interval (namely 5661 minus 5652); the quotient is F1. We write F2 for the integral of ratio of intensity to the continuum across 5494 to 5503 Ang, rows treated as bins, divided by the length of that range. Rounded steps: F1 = 1.09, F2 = 0.99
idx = 0.99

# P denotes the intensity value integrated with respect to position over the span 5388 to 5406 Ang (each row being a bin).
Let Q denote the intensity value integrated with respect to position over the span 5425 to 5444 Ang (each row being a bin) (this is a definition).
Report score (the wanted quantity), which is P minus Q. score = -12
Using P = 479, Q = 491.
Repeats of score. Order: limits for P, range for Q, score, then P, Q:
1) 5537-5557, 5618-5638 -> -54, 513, 567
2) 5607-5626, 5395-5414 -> 56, 570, 515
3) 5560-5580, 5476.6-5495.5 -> 150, 598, 448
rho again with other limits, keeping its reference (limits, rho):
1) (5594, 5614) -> 0.6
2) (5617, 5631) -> 1.3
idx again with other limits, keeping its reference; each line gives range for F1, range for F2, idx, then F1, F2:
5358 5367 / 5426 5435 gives 1.07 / 1.07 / 1.08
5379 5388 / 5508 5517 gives 1.04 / 1.04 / 1.14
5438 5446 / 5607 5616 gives 0.87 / 0.87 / 1.11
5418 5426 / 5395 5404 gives 0.98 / 1.01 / 0.98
